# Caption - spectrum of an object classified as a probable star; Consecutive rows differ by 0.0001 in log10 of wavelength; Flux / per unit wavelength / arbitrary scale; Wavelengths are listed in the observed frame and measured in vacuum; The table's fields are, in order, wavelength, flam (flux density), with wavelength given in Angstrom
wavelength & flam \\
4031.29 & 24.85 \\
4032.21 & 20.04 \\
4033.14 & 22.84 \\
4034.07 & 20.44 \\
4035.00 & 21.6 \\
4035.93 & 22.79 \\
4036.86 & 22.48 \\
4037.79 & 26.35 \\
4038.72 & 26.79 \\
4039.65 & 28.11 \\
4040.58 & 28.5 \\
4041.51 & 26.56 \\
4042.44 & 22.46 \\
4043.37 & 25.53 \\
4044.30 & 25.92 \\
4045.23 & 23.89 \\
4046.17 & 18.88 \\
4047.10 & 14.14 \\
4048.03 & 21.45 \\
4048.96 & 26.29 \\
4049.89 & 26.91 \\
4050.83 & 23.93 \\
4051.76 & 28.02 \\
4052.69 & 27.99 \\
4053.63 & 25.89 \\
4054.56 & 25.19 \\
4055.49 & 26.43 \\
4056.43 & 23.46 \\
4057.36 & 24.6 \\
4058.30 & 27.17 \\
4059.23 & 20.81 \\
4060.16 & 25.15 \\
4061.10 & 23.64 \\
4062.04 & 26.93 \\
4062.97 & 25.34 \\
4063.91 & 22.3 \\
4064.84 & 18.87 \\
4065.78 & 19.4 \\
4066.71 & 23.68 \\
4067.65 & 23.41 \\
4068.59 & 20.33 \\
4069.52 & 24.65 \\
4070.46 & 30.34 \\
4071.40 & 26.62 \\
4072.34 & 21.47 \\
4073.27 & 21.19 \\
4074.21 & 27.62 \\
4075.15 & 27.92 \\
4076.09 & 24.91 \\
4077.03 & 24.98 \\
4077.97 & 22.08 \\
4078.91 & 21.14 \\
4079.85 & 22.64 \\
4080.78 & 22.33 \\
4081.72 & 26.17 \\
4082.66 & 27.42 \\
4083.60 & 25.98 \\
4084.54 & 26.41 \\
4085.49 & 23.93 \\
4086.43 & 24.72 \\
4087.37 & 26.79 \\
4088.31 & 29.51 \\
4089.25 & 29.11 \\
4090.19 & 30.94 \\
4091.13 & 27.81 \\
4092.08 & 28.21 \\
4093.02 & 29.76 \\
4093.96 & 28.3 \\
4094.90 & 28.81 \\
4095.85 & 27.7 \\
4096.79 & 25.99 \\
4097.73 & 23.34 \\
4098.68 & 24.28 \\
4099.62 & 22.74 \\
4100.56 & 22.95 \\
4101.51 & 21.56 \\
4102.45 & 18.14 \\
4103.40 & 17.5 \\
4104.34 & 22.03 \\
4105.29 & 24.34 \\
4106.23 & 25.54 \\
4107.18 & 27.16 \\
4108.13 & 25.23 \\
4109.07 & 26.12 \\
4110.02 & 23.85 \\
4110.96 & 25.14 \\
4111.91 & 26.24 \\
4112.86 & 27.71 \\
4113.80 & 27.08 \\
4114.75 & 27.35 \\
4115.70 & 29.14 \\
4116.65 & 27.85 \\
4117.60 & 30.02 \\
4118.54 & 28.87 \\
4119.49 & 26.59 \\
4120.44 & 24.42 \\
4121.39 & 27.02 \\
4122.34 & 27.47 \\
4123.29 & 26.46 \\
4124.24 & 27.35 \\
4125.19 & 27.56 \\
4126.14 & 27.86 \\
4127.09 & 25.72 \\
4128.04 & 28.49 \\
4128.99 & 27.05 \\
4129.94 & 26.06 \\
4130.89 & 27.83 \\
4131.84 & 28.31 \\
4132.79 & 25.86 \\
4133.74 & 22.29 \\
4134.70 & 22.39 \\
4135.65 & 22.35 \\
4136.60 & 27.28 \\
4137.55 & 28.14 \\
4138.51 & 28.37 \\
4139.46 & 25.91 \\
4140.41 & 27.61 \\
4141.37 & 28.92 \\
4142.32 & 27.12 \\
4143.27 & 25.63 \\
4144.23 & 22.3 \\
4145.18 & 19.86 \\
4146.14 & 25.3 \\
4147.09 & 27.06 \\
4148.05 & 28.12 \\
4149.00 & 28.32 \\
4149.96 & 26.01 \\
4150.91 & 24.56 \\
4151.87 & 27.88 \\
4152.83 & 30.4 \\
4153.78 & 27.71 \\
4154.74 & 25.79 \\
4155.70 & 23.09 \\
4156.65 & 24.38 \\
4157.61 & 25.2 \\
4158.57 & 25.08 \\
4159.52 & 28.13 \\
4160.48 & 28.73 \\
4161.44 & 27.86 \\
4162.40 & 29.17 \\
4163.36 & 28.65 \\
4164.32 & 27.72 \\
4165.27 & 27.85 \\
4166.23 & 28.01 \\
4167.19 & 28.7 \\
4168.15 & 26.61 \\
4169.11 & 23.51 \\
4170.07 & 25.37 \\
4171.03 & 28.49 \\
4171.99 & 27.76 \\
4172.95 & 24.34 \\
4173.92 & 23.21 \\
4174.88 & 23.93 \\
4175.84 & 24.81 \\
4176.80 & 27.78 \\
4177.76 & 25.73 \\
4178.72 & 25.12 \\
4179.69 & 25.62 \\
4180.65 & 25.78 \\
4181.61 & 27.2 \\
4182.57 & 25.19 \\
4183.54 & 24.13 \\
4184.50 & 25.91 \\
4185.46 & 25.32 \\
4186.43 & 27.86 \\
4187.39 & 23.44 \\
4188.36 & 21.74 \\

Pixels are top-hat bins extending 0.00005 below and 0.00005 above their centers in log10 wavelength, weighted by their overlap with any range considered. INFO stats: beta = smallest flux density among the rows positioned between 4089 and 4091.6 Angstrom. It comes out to 27.81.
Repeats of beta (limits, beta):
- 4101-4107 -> 17.5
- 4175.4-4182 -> 24.81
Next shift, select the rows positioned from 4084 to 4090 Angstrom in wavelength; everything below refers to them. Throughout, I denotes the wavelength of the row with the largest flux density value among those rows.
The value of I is 4088.31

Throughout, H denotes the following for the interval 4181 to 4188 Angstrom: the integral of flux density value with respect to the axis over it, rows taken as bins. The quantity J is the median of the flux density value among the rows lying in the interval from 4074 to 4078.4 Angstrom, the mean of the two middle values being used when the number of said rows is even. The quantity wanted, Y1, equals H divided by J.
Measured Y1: 7.1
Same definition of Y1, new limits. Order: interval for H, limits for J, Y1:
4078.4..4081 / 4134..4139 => 2.1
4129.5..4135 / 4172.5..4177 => 5.8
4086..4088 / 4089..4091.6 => 1.8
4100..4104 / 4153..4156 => 3.1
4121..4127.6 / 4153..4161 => 7.0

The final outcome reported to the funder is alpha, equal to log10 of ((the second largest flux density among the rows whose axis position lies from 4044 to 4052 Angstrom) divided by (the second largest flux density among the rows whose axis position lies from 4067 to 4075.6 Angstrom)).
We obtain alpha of -0.02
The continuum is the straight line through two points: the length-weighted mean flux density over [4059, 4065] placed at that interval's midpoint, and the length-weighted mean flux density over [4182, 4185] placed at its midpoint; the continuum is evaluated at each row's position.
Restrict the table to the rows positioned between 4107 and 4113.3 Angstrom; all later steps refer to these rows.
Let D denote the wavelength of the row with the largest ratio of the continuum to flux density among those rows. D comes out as 4110.02 Angstrom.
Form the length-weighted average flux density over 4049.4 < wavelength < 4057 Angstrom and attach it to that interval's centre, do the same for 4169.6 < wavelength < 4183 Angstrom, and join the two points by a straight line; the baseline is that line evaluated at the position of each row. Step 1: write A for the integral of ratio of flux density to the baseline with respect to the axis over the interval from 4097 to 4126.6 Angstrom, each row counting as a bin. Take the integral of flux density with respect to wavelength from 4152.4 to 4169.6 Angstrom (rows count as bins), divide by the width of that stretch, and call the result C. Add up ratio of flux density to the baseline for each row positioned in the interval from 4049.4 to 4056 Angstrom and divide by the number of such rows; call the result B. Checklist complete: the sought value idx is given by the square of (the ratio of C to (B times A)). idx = 0.8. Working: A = 29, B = 1.01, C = 27.0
